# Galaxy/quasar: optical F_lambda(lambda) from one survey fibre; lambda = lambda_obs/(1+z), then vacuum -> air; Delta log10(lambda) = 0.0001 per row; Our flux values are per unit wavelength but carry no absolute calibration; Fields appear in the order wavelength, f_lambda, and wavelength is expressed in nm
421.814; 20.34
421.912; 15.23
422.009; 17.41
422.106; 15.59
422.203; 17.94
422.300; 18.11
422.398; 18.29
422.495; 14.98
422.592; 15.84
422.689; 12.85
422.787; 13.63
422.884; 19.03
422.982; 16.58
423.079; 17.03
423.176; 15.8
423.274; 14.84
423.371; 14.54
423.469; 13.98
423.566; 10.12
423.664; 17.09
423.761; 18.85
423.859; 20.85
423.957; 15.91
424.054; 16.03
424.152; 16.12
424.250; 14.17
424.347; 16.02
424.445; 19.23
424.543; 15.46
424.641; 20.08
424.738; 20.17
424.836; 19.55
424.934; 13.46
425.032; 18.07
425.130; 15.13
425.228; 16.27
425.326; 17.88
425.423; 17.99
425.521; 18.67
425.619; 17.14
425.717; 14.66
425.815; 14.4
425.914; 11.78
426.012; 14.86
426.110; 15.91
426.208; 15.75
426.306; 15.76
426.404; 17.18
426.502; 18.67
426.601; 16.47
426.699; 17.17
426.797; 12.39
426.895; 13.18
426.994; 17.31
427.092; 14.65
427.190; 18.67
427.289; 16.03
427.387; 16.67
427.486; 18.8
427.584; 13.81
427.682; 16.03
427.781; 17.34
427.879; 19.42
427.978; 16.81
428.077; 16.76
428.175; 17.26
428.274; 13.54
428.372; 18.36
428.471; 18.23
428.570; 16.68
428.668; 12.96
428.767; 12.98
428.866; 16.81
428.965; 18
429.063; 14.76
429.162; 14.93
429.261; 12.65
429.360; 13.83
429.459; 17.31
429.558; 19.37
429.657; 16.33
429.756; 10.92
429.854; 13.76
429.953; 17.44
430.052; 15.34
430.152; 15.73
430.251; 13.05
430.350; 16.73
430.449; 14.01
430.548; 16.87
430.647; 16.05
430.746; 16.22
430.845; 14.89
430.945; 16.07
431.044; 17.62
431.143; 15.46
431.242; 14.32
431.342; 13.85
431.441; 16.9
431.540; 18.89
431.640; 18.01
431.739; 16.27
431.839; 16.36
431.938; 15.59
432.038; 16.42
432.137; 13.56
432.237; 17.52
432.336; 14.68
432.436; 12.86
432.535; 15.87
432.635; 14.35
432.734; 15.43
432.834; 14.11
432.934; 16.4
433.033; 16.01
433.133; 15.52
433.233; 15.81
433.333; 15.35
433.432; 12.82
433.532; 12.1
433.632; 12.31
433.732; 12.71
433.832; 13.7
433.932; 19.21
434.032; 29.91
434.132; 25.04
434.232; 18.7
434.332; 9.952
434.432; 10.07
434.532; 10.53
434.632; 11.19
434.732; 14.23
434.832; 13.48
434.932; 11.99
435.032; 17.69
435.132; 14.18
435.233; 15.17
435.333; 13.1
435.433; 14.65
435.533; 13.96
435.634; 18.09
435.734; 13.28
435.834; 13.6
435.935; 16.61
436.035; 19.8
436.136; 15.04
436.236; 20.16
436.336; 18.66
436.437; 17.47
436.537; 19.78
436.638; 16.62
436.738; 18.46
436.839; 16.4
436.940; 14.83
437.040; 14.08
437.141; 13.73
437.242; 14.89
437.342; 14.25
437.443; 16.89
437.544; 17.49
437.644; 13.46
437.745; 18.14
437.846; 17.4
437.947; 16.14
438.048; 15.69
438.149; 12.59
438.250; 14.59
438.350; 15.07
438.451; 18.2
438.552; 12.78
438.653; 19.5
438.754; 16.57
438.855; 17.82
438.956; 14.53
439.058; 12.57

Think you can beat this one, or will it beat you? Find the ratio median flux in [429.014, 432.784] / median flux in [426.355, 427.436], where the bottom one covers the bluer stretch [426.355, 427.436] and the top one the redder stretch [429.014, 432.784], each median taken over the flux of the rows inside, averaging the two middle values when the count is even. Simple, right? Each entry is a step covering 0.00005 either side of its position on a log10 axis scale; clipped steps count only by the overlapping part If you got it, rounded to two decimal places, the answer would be 0.94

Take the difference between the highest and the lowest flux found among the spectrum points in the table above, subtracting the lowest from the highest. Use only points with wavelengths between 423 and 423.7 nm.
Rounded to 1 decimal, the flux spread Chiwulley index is 7.0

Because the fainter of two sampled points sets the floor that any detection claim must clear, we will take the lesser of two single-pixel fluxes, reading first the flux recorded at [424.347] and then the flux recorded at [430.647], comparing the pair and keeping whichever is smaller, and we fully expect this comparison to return 16.0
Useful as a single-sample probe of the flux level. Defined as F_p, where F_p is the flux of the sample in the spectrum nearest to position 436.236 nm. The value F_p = 20.16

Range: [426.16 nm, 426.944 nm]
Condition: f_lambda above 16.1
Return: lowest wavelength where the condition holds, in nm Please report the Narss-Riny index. 426.404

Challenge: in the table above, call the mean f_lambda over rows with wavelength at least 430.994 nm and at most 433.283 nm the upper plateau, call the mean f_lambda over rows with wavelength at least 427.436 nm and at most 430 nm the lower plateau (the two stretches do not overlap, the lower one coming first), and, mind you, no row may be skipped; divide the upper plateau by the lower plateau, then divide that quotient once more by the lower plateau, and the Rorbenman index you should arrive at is 0.062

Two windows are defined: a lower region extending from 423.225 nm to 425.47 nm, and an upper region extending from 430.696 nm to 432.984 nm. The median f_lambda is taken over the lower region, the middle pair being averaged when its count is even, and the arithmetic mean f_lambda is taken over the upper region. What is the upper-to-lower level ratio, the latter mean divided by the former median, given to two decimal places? 0.98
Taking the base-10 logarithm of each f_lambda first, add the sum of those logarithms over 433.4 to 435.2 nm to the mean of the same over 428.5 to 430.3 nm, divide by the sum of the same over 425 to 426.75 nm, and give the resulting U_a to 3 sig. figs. 1.01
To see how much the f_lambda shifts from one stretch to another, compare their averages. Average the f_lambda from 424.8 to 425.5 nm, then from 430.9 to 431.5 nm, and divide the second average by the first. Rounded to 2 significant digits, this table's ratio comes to 0.93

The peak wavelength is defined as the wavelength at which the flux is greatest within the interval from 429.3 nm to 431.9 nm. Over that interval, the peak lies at 429.558 nm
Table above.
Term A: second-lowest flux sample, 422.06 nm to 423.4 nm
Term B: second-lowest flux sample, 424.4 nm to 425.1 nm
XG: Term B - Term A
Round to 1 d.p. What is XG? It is 1.8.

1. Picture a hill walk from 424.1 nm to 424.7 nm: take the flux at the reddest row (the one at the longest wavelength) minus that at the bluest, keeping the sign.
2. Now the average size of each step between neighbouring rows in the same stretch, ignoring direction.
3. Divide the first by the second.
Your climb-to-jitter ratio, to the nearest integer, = 1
